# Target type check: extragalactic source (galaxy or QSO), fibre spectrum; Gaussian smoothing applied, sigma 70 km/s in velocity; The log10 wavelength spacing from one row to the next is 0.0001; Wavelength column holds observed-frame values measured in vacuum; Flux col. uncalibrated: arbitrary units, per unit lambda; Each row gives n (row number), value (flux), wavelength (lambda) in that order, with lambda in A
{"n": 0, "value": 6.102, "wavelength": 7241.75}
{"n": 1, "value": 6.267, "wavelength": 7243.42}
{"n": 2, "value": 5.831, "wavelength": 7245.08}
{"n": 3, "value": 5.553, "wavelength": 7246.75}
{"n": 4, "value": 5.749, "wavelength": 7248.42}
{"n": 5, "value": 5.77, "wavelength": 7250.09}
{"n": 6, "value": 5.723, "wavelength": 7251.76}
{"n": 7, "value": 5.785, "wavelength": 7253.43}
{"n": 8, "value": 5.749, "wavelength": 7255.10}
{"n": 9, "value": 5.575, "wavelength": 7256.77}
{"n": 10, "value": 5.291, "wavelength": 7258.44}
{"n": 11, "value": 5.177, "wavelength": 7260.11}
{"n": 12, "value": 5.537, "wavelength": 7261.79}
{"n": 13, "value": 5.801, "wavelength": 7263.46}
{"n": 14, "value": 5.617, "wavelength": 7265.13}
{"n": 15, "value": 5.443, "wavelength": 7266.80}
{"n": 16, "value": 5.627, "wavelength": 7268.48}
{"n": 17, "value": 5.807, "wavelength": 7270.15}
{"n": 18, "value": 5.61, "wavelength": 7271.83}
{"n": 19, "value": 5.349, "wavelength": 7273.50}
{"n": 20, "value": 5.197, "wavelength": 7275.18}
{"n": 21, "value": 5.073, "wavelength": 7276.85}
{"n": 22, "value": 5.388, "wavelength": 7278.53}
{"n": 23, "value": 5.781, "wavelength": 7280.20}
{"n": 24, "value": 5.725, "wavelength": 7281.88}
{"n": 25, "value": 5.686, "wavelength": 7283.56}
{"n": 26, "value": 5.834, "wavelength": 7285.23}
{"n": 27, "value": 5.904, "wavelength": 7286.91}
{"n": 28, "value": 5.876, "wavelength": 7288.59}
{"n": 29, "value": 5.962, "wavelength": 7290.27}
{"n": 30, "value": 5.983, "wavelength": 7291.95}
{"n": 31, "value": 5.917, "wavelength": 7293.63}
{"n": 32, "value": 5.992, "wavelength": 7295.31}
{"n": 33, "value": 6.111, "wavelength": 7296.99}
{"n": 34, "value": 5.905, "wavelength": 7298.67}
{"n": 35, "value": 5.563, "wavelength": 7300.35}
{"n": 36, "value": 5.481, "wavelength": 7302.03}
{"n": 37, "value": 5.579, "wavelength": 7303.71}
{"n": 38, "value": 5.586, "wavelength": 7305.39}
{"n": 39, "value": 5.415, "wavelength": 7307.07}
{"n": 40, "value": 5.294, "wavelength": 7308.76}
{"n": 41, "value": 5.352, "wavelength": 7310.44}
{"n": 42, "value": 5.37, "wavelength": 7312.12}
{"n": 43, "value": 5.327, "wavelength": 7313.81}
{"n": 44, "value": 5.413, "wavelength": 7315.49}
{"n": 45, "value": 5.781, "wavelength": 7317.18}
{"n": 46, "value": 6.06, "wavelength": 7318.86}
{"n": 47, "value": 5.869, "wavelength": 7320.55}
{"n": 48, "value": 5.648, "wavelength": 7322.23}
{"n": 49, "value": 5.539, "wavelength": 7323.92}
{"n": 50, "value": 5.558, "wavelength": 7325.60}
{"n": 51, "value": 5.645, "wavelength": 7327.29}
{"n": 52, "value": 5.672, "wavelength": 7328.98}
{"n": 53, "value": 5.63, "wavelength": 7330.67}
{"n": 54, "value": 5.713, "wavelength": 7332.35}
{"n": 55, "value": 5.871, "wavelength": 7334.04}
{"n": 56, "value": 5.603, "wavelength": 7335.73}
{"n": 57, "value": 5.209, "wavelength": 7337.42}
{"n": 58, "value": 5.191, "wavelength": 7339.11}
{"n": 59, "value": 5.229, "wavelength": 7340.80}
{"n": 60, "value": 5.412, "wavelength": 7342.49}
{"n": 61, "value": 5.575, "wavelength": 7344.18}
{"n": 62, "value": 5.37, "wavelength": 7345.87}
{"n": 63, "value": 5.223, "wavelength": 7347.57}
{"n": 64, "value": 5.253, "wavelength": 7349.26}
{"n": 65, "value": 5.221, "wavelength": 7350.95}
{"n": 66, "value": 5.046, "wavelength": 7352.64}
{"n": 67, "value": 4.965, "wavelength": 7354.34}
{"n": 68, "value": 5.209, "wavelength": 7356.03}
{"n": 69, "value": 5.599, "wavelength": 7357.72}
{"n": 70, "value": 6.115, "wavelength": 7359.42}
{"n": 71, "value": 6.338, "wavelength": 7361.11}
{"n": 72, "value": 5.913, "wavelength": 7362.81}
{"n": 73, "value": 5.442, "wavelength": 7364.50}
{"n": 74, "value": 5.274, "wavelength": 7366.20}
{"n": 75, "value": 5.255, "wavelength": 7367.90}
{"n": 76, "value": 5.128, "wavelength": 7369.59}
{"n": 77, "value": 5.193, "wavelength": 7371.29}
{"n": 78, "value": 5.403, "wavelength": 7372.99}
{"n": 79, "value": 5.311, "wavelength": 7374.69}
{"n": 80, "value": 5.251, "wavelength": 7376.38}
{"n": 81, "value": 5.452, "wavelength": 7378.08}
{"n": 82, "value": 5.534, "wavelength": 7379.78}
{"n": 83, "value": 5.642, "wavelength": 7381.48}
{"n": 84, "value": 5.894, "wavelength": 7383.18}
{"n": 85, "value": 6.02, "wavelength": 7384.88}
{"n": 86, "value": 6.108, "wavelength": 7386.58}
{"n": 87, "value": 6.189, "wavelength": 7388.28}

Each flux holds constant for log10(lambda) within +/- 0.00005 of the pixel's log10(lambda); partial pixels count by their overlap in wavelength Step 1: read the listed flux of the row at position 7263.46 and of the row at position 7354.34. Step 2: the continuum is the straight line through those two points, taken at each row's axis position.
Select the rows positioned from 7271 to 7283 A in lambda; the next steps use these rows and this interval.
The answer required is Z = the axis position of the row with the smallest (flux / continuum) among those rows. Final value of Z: 7276.85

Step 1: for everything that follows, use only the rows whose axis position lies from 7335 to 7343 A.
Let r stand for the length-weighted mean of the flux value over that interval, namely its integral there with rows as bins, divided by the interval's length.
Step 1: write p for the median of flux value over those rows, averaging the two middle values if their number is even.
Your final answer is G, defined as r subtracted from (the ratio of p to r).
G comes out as -4.3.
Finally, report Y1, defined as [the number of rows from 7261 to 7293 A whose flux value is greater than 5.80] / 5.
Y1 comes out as 1.4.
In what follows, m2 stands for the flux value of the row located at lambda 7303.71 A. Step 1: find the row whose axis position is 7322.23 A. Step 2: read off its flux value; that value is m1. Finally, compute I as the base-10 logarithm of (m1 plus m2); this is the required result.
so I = 1.05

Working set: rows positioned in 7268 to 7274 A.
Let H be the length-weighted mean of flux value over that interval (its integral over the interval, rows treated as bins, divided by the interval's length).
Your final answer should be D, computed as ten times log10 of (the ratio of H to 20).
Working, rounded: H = 5.61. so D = -5.52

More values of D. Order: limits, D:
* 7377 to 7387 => -5.42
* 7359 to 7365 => -5.25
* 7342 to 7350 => -5.72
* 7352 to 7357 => -5.94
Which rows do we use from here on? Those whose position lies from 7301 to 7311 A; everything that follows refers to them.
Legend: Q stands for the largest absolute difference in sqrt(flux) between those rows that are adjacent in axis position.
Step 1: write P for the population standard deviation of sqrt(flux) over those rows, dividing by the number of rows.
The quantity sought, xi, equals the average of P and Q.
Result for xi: 0.030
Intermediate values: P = 0.023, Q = 0.036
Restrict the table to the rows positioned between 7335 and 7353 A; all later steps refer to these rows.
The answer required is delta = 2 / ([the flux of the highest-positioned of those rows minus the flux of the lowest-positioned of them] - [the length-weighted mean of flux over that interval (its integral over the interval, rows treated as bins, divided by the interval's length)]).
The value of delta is -0.341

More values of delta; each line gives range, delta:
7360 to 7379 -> -0.315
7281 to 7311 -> -0.327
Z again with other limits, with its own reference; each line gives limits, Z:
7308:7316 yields 7308.76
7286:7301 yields 7300.35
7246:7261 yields 7260.11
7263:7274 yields 7273.50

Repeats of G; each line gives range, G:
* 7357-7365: -4.9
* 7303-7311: -4.5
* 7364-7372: -4.2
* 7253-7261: -4.5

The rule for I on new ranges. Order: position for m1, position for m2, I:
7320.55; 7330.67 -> 1.06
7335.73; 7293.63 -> 1.06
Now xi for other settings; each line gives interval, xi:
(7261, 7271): 0.042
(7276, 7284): 0.070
